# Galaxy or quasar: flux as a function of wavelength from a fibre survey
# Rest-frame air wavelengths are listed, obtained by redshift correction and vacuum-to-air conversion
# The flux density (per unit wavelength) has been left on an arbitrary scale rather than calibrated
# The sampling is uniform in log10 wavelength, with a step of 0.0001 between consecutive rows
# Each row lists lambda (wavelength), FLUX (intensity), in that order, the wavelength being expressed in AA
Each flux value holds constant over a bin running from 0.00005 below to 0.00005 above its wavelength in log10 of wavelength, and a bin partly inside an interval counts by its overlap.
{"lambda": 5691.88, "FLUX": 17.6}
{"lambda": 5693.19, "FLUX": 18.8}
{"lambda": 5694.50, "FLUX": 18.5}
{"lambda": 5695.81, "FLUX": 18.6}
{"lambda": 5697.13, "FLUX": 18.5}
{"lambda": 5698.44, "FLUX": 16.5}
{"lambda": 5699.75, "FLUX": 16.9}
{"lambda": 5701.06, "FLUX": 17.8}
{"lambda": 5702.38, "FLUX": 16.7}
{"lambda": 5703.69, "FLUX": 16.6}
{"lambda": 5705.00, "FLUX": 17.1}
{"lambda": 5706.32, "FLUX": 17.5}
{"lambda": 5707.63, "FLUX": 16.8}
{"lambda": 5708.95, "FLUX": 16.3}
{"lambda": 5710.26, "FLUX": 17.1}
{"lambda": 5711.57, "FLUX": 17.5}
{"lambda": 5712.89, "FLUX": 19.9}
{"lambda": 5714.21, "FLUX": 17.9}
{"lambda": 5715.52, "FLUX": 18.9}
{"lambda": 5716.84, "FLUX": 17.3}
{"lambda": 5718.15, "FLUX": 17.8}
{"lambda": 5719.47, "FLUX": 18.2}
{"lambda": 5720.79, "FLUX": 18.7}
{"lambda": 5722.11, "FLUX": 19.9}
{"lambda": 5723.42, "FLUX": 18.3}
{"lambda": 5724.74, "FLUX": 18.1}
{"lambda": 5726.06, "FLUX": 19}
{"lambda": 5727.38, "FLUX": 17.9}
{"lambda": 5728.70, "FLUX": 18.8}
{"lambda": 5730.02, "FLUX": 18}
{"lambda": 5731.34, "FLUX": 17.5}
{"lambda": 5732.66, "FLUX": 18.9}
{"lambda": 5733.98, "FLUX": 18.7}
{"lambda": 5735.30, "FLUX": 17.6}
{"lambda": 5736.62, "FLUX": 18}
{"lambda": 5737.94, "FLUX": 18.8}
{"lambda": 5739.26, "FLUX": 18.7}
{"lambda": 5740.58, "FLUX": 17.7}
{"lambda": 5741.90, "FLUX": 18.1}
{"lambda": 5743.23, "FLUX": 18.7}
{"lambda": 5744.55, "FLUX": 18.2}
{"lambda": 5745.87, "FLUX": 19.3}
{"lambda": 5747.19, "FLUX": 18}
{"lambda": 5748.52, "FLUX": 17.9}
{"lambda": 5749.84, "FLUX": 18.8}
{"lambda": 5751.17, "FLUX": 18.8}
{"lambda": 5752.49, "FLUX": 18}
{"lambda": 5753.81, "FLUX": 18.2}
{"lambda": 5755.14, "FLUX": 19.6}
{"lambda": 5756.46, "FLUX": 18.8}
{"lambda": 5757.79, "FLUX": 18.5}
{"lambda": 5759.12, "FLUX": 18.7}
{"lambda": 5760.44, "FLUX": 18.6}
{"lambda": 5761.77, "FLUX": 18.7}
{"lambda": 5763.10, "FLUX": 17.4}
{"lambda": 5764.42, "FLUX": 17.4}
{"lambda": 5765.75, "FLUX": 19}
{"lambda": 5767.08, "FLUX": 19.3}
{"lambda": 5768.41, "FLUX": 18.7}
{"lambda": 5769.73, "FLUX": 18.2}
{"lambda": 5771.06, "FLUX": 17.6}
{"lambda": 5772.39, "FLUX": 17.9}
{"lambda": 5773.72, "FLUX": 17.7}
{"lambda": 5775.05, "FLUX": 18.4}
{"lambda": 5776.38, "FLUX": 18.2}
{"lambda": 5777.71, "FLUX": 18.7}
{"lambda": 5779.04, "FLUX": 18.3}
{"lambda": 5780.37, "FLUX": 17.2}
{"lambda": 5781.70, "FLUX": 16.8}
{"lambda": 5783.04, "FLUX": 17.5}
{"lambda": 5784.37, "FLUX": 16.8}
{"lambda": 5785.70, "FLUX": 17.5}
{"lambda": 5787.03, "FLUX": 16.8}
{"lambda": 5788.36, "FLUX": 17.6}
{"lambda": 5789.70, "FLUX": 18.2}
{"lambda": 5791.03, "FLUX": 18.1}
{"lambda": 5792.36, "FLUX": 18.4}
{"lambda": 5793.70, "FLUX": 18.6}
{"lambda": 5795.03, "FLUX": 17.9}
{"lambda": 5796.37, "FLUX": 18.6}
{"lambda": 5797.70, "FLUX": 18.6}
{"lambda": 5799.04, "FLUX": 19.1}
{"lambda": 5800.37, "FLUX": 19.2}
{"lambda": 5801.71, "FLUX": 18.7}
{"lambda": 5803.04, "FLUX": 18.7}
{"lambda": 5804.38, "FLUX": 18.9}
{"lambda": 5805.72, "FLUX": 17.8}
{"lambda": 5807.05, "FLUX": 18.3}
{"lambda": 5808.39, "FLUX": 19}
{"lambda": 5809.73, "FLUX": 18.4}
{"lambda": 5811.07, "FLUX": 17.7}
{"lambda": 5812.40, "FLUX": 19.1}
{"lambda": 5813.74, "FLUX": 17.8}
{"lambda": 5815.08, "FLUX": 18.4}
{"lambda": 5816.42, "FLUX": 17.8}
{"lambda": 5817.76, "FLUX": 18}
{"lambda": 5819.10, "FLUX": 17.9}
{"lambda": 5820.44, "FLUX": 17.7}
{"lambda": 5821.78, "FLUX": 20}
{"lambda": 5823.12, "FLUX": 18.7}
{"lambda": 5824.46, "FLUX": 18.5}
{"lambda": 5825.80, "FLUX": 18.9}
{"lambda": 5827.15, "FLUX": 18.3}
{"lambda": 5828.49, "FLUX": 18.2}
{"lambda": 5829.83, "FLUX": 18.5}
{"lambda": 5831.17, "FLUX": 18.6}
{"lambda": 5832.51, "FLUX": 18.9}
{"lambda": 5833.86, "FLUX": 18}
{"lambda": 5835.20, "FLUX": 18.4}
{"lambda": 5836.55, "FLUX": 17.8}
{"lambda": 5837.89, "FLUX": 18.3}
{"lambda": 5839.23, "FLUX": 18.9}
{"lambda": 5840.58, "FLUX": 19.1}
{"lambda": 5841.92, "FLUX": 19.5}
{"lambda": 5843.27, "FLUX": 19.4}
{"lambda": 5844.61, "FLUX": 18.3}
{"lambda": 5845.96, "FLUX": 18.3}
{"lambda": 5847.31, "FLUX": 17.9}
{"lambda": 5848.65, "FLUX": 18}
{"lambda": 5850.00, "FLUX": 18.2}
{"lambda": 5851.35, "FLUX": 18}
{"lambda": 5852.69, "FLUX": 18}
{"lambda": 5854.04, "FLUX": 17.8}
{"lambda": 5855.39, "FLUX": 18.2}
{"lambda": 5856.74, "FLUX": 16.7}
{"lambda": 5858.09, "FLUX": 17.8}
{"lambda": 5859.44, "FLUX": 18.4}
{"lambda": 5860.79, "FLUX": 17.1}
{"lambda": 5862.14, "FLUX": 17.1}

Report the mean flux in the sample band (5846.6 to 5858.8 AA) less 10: 7.84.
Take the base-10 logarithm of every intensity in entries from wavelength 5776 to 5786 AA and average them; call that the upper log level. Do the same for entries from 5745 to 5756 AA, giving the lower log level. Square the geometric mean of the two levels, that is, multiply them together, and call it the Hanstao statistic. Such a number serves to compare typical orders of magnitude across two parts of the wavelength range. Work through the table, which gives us 1.58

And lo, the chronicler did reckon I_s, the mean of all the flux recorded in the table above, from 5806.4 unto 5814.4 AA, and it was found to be 18.4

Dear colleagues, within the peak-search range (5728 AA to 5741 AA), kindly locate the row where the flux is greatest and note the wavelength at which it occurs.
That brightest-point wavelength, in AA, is 5732.66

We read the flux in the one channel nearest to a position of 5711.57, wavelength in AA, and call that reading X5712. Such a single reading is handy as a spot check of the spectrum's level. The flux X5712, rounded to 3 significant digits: 17.5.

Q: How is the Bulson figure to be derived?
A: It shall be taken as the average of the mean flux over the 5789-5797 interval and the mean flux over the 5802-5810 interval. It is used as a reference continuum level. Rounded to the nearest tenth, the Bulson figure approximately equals 18.4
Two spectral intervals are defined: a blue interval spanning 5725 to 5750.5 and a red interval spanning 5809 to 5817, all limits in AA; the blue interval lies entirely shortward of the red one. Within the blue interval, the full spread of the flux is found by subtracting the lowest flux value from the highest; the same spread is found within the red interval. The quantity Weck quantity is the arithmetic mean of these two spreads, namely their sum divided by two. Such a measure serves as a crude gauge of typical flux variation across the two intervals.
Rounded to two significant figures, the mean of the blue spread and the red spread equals 1.6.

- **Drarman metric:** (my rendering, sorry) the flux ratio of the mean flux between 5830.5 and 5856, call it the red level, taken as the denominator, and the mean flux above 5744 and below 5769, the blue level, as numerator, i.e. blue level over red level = 1.007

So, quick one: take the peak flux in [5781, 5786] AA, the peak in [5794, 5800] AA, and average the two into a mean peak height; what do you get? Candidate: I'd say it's 18.3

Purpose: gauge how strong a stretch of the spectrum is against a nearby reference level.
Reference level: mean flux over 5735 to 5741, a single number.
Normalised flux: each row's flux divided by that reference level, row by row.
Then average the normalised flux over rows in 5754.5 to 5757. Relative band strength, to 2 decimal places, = 1.06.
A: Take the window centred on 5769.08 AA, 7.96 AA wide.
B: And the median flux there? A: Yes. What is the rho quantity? 18.45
